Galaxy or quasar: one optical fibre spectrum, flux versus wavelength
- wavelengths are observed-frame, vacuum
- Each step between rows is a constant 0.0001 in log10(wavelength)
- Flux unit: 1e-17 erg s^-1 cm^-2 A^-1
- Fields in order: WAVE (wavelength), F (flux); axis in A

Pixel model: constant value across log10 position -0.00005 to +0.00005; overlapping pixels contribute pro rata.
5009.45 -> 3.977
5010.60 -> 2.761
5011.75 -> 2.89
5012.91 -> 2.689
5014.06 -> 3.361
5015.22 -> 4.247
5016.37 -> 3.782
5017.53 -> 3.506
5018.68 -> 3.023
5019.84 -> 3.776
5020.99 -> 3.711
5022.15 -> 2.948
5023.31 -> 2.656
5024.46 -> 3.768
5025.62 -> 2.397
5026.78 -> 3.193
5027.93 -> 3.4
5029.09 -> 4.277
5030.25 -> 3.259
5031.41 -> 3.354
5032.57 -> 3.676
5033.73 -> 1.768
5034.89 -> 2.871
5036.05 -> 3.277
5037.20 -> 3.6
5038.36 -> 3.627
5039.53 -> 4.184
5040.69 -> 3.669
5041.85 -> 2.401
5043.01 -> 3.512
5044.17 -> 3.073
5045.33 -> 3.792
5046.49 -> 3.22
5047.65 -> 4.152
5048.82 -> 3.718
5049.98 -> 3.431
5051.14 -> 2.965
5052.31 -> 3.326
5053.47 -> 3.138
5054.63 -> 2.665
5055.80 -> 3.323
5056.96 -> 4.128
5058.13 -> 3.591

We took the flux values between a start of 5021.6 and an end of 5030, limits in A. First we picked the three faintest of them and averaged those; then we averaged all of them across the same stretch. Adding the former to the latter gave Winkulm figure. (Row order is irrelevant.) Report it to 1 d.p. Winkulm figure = 5.9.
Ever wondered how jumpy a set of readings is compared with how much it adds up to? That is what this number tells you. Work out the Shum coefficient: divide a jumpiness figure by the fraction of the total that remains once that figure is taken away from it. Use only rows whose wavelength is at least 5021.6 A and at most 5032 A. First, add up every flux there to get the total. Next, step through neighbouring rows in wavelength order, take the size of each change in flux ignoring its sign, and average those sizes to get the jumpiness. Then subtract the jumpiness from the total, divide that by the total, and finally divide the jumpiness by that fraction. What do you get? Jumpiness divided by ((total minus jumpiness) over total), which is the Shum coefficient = 0.74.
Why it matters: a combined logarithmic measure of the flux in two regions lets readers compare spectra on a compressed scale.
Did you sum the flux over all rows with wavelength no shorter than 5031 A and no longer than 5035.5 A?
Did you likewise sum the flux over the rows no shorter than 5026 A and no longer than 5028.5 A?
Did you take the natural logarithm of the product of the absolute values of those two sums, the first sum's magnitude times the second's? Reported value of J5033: 4.34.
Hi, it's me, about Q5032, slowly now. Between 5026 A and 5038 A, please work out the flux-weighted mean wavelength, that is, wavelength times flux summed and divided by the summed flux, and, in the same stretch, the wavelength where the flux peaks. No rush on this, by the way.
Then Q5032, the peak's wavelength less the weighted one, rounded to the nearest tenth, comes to -2.8 A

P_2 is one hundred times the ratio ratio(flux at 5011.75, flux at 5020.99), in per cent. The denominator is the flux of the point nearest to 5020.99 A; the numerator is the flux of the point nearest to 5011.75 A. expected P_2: 78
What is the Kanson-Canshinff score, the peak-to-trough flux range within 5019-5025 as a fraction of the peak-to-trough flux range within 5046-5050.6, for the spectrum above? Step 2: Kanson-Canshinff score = 1.2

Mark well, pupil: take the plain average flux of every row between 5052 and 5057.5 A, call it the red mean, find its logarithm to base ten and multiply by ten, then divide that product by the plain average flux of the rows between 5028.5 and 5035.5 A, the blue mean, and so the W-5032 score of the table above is 1.63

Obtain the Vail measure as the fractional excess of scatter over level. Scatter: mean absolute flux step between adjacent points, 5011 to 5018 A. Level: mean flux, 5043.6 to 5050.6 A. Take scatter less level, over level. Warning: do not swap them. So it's -0.86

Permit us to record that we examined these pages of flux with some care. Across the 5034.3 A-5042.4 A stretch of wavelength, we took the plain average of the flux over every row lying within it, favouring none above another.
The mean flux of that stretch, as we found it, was 3.38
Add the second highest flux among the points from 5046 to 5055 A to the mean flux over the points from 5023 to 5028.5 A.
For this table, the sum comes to 6.8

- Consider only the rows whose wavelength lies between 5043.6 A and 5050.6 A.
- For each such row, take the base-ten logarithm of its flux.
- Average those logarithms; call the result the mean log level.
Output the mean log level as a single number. 0.550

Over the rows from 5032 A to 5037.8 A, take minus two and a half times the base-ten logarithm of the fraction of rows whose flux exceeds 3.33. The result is 1.0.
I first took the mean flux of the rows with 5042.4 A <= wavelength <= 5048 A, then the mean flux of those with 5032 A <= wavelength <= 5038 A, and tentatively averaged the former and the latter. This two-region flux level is 3.29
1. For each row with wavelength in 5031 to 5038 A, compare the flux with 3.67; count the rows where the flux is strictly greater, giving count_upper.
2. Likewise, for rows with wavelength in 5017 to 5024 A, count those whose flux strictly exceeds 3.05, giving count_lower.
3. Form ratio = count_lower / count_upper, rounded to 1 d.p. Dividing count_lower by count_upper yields 3.0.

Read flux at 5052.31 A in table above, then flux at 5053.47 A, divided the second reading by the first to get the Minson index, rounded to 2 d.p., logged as 0.94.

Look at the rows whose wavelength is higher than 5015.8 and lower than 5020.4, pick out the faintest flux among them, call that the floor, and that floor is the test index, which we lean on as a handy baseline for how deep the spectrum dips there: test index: 3.023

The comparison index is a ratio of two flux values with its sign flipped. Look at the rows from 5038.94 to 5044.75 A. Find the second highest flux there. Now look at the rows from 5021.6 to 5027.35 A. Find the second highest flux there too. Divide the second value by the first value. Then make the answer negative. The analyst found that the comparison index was -0.87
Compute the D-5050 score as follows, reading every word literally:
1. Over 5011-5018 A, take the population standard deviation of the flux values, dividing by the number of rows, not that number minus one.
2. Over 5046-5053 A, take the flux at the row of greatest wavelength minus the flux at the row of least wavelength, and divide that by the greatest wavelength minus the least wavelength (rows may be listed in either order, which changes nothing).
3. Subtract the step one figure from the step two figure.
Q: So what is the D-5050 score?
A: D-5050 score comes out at -0.5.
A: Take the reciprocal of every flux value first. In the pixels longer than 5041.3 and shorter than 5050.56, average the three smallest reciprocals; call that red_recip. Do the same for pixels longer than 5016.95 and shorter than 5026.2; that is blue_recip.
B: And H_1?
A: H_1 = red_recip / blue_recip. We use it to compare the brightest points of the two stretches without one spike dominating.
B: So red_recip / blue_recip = 0.97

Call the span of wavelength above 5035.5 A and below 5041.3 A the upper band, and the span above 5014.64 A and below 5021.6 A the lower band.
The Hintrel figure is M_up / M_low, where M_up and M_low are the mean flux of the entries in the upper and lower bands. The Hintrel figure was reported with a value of 0.999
